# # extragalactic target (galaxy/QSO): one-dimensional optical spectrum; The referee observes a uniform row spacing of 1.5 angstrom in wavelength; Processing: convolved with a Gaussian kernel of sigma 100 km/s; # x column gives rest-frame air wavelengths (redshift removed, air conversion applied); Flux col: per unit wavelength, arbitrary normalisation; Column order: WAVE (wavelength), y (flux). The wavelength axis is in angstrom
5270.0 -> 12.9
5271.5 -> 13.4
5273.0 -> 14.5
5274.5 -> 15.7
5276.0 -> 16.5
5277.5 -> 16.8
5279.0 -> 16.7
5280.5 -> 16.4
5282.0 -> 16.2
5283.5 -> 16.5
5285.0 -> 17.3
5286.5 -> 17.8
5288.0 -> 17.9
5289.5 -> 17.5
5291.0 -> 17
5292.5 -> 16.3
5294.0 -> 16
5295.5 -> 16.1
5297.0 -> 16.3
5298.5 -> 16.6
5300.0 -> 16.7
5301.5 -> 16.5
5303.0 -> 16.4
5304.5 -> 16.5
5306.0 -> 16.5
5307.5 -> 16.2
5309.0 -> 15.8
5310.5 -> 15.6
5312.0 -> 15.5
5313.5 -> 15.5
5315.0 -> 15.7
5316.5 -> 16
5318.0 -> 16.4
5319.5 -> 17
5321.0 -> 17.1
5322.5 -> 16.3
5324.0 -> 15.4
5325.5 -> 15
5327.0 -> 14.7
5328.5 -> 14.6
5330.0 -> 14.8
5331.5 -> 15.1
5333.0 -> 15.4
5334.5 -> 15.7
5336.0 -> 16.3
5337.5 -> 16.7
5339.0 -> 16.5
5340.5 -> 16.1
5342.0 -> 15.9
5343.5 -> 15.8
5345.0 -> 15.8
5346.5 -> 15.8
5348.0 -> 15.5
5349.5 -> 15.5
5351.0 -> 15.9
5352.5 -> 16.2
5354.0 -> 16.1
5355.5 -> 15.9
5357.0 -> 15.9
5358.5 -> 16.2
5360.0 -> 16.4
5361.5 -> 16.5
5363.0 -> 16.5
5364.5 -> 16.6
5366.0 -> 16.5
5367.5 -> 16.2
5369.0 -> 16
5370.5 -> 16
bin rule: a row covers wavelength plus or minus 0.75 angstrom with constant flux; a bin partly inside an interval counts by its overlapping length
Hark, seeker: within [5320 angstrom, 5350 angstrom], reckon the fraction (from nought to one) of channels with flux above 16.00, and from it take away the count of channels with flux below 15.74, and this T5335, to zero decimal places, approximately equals -10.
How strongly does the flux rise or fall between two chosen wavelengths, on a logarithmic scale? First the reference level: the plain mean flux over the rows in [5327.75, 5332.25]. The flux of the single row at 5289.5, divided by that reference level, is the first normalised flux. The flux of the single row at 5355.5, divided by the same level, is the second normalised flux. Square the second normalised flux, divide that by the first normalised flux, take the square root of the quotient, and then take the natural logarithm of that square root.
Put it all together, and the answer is -0.01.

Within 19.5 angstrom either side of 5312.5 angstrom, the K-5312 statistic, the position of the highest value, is 5321.0 angstrom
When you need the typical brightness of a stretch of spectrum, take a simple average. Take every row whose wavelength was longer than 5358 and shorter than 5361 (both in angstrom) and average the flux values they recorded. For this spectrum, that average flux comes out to 16.3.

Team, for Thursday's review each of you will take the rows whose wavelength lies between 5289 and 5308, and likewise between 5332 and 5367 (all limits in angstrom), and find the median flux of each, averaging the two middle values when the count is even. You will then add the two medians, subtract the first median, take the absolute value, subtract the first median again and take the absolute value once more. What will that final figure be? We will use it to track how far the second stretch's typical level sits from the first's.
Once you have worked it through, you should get 0.4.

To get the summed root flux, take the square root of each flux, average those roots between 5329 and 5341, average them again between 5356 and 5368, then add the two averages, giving 8.02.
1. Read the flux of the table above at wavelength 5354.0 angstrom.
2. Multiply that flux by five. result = 80.5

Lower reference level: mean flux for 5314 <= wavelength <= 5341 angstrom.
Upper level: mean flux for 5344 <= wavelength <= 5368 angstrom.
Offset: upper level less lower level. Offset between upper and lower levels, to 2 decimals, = 0.27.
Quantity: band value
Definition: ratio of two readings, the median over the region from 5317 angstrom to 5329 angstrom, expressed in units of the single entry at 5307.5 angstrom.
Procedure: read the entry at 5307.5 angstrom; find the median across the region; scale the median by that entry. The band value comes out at 0.98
